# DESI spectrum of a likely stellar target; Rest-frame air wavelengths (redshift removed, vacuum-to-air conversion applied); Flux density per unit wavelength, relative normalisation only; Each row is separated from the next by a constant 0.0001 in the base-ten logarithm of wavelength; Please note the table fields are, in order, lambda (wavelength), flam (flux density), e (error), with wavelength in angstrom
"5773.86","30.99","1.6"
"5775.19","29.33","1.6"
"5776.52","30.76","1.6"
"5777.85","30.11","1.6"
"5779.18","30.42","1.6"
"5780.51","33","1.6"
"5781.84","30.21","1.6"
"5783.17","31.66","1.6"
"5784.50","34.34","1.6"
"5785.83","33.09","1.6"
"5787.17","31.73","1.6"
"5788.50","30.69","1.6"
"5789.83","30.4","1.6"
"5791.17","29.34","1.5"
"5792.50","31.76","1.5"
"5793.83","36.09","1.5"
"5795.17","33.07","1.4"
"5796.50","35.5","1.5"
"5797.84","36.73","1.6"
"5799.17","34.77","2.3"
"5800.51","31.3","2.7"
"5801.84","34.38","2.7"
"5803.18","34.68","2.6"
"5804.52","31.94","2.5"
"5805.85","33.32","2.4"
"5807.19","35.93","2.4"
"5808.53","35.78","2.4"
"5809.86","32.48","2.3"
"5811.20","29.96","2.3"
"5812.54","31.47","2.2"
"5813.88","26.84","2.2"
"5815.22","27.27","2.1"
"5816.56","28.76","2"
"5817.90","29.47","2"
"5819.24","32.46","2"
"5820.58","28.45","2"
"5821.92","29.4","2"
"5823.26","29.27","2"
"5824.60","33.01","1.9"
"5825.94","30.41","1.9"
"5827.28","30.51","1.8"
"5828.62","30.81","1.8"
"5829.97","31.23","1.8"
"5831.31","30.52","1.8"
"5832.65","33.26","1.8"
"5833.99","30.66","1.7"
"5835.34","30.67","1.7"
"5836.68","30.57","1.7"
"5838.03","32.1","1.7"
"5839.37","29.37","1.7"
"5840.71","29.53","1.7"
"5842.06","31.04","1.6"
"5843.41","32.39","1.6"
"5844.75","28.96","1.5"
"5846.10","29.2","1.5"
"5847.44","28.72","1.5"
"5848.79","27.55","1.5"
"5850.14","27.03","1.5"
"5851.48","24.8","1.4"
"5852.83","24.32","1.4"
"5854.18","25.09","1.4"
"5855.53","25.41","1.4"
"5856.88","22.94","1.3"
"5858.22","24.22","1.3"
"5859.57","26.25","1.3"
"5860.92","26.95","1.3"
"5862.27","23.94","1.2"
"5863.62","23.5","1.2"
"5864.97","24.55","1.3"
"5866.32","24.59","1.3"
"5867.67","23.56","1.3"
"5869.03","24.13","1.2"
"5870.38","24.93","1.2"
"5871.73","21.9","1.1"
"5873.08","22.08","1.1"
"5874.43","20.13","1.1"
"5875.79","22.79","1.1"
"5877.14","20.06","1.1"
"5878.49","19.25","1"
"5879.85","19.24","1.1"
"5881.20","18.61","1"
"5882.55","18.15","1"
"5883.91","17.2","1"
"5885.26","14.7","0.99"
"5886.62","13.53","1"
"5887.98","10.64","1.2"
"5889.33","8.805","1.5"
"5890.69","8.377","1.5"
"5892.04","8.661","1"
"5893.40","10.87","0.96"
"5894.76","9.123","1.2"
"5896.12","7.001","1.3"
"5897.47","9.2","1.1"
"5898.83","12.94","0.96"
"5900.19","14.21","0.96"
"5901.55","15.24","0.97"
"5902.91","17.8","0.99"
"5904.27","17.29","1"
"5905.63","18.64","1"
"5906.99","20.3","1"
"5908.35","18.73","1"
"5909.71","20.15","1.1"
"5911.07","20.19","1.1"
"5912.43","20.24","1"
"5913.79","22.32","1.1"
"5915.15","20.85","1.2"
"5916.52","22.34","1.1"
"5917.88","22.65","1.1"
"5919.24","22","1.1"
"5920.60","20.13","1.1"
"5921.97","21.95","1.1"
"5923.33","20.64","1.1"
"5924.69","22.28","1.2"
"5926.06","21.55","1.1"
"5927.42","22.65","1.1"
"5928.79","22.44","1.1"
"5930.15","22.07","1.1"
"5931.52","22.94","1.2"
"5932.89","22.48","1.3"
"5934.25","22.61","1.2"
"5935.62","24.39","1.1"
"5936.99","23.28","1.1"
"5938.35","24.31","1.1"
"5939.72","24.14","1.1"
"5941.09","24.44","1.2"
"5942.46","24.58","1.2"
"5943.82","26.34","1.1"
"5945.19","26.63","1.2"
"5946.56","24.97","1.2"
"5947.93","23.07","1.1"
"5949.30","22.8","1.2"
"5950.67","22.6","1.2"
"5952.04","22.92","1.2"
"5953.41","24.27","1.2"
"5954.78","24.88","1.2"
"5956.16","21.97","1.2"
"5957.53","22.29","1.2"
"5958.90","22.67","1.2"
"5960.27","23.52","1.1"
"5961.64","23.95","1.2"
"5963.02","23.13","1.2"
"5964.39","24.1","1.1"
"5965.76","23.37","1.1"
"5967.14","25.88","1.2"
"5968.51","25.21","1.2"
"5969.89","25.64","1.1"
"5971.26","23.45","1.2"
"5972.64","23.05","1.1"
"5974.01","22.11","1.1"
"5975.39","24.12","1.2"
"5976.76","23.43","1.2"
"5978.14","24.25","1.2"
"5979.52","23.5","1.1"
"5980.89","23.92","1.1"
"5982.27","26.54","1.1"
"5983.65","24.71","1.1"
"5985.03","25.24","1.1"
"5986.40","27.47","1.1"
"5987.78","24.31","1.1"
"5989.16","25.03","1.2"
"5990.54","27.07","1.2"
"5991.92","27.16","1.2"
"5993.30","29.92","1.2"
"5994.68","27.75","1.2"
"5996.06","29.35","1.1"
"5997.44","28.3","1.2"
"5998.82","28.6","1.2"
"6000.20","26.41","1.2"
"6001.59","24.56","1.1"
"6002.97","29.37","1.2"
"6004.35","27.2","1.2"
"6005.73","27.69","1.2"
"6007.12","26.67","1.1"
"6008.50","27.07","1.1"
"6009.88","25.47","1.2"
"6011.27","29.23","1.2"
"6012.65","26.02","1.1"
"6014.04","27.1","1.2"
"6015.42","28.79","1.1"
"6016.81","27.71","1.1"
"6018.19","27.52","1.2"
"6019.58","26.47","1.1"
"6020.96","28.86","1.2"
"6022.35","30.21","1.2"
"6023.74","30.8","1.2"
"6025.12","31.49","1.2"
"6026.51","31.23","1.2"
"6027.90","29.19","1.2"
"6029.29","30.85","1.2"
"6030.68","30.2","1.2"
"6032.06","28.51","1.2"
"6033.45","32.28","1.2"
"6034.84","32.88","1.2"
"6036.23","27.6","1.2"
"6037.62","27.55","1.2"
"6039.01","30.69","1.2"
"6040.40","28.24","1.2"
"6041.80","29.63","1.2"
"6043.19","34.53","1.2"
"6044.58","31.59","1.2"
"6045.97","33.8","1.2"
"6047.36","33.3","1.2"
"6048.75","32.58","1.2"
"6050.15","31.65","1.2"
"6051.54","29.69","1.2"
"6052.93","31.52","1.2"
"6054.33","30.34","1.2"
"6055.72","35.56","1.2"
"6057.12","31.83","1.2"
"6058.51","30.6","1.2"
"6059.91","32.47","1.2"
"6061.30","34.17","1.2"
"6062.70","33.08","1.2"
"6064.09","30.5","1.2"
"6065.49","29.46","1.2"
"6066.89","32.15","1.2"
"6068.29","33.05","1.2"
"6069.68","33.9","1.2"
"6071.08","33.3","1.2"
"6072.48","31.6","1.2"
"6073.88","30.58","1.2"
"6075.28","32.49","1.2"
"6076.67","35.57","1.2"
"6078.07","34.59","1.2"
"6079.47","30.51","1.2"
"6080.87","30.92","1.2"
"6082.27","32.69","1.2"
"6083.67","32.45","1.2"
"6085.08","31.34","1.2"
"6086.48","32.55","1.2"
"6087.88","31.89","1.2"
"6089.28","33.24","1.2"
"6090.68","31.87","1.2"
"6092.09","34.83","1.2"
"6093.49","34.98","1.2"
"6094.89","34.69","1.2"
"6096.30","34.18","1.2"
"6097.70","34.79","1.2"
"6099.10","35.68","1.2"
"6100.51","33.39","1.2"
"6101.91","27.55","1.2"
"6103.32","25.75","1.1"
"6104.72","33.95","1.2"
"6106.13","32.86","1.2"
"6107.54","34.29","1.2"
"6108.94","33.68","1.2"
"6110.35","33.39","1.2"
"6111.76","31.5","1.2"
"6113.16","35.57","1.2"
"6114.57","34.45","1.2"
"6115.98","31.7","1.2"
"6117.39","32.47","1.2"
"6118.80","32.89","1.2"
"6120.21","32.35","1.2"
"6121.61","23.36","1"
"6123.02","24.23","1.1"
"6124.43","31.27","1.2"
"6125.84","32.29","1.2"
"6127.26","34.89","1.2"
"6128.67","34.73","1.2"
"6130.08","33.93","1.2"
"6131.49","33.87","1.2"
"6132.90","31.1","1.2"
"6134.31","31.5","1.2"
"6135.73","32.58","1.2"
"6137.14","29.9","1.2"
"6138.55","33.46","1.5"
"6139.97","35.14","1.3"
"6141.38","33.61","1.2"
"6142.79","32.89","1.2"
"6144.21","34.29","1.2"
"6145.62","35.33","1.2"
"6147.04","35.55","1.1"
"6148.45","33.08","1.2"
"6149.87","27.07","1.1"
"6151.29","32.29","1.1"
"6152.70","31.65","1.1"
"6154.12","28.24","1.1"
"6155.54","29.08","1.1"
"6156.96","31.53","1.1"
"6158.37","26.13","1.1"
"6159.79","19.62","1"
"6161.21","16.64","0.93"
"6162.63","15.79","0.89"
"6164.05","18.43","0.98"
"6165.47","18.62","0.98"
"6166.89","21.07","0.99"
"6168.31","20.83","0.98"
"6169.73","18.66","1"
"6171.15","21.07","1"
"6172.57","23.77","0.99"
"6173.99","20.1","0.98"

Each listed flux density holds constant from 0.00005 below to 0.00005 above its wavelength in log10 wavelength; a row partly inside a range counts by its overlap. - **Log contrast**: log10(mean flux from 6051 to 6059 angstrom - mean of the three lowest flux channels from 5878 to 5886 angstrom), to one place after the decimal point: 1.2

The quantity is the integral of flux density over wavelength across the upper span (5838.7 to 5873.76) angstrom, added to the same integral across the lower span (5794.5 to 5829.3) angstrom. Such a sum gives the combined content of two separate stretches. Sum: 2021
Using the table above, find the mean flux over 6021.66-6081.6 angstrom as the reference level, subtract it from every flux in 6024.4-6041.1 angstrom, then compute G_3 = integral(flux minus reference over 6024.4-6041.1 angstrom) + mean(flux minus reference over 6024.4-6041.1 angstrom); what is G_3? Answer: -26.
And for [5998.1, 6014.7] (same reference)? -78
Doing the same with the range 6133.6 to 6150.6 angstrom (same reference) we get 24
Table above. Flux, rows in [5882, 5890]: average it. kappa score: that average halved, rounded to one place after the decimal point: 6.9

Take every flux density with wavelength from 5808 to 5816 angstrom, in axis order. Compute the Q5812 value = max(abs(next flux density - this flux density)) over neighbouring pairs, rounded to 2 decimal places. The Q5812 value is 4.63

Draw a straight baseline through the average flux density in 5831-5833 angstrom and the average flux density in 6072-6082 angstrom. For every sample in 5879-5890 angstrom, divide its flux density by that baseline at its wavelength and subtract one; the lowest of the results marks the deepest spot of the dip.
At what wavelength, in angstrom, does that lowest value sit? 5889.33 angstrom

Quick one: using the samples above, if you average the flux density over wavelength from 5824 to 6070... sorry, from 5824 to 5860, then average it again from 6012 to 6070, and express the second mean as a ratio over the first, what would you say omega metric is 1.06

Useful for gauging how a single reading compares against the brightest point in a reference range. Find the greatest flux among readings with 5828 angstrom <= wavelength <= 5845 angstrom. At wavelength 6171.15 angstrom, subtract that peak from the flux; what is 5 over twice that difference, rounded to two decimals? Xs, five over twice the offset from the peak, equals -0.21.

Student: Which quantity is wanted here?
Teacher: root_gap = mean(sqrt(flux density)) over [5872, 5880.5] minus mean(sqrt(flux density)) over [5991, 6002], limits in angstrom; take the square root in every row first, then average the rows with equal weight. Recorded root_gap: -0.73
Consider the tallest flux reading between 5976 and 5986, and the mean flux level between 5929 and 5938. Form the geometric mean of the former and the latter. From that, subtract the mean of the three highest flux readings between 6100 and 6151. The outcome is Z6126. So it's -11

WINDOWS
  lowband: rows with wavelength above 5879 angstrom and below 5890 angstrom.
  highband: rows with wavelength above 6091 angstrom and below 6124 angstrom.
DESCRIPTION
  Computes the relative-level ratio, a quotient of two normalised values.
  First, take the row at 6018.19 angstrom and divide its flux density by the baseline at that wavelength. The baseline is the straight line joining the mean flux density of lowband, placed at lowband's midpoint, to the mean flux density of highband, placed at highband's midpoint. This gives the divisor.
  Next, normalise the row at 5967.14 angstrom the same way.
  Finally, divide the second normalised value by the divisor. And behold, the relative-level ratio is 1.11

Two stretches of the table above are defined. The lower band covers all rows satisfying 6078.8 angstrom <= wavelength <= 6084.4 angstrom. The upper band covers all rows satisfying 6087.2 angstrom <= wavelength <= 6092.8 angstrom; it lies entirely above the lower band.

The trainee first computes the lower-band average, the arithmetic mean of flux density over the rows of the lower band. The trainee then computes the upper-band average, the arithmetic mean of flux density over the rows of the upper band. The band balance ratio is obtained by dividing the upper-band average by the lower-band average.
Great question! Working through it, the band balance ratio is 1.04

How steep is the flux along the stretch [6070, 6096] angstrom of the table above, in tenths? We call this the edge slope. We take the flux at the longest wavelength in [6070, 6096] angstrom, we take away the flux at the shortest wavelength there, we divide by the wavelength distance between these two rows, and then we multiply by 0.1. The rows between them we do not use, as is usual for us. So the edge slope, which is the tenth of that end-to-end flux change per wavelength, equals 0.0058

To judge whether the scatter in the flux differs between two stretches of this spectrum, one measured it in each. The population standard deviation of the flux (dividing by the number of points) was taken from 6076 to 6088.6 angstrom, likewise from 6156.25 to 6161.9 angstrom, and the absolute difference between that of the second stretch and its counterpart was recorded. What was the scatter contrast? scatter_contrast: 4.2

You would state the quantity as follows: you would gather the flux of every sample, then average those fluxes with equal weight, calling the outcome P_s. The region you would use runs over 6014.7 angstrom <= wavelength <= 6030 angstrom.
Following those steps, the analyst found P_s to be 29.4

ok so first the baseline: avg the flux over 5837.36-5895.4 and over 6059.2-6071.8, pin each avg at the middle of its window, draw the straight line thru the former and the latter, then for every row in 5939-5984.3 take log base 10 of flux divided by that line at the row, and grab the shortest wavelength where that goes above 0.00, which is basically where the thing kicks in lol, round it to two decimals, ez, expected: 5943.82 angstrom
